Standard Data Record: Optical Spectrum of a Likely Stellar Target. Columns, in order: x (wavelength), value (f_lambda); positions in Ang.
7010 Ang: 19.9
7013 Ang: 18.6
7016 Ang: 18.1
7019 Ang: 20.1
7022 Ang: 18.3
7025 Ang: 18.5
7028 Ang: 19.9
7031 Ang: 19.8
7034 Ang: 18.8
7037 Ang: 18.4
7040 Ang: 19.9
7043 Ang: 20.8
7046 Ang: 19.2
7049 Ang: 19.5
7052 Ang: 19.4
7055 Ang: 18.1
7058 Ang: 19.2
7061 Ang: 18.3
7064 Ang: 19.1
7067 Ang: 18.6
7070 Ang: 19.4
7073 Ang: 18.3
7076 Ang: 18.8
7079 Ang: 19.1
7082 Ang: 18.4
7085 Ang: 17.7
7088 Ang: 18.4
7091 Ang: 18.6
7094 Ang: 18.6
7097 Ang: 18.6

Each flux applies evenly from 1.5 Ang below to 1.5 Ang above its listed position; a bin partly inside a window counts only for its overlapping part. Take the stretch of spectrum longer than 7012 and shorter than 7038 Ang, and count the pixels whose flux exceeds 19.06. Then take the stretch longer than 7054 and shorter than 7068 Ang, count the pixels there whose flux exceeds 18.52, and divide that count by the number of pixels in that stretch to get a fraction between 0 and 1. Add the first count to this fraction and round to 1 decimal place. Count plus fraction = 3.6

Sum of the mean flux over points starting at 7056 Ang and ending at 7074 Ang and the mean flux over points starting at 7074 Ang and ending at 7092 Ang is 37.3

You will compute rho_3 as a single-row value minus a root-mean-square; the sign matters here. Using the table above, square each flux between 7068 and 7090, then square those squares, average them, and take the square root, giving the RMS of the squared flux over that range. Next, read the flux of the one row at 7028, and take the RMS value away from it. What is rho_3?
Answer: -326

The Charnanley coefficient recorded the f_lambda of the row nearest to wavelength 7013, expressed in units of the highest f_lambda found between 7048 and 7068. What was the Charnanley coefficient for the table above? 0.95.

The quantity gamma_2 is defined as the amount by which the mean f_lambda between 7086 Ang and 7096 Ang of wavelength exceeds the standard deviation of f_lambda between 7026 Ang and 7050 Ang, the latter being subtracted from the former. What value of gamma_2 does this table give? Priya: 17.8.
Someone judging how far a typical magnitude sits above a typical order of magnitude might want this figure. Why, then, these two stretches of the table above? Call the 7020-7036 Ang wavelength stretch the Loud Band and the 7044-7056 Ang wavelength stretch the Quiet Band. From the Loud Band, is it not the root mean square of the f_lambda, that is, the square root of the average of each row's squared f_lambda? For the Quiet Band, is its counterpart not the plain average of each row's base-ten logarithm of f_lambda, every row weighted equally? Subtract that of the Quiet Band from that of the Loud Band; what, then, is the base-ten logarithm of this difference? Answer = 1.25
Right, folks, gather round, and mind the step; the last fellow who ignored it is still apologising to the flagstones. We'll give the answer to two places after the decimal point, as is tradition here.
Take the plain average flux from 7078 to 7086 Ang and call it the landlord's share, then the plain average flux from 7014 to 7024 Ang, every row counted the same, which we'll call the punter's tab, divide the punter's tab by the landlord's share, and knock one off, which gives 0.02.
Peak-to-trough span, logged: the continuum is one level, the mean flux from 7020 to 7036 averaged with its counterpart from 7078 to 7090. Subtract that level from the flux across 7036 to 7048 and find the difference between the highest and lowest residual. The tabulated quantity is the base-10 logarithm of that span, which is 0.380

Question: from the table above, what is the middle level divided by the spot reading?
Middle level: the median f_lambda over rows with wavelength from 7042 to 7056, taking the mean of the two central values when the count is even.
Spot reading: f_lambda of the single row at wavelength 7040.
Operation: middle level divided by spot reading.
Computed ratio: 0.97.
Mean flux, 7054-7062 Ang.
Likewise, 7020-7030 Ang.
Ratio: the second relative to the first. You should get 1.02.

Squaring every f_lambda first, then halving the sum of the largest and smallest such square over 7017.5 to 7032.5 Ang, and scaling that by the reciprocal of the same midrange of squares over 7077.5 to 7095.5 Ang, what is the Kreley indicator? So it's 1.09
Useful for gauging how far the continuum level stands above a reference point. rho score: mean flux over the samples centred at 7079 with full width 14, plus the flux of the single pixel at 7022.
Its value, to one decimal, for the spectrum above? 36.8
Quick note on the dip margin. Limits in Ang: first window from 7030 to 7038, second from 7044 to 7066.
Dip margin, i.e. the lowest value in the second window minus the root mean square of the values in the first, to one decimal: -0.9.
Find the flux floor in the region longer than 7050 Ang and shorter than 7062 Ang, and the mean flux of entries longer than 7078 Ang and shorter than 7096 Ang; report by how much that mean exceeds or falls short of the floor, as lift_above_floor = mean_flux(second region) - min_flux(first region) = 0.4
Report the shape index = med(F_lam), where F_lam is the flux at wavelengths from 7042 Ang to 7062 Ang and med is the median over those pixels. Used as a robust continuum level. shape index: 19.2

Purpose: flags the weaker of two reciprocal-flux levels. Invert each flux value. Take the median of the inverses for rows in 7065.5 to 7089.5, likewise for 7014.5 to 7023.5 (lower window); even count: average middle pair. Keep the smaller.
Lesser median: 0.0541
